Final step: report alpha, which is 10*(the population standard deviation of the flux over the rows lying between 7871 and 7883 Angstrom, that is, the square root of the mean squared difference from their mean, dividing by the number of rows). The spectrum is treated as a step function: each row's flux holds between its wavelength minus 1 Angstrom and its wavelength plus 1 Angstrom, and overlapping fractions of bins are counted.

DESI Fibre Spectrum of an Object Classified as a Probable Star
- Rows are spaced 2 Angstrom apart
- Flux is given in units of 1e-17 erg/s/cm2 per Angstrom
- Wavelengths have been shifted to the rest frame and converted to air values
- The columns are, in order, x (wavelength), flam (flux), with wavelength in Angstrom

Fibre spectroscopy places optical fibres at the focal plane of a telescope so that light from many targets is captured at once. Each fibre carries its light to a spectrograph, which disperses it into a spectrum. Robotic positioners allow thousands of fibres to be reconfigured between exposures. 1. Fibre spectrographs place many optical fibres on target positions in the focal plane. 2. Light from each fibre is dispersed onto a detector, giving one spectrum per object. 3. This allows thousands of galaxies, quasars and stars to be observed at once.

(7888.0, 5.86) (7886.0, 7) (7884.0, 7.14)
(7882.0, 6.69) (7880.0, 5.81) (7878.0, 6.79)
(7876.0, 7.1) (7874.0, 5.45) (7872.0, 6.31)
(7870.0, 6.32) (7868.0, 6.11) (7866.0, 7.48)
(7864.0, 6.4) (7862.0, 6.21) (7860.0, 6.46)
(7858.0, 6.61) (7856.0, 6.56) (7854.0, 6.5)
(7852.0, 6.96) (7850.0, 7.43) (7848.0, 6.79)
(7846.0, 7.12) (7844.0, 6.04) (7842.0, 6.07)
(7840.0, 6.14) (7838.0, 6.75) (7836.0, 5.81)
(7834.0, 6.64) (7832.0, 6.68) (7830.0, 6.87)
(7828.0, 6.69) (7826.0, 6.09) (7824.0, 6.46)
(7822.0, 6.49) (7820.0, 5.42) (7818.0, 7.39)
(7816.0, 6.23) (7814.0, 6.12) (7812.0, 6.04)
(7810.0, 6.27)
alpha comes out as 5.7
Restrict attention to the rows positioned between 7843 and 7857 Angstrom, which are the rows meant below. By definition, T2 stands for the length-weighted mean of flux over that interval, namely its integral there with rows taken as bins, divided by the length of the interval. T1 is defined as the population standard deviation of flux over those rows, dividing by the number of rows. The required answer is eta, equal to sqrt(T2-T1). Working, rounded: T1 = 0.42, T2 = 6.77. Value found 2.52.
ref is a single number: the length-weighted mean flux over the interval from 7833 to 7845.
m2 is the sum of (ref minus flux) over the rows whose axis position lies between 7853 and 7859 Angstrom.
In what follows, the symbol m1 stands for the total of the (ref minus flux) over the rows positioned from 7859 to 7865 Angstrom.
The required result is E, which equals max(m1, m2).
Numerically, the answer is -0.3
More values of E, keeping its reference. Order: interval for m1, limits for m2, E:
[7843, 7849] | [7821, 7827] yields -0.3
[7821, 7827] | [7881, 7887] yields -0.3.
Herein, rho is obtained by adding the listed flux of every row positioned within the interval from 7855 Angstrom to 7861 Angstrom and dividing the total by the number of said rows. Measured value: 6.54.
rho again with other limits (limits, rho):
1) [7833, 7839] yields 6.40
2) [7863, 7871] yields 6.58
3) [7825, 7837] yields 6.46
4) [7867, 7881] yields 6.27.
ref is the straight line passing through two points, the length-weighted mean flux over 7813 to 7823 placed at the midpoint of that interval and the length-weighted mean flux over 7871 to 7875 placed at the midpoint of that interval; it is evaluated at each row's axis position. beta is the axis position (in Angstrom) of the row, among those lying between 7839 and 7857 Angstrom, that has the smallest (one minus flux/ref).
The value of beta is 7850.0 Angstrom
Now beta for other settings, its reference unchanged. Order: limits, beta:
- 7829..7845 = 7830.0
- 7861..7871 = 7866.0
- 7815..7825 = 7818.0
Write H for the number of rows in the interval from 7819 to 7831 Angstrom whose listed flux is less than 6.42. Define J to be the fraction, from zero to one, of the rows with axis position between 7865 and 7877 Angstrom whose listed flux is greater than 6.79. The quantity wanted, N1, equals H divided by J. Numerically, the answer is 6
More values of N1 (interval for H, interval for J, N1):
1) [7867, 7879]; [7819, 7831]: 24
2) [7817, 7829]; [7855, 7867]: 12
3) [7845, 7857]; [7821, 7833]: 0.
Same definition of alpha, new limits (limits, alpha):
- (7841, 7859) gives 4.3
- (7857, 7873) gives 4.0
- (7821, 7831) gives 2.6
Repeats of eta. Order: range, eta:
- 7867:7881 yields 2.40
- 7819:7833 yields 2.44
